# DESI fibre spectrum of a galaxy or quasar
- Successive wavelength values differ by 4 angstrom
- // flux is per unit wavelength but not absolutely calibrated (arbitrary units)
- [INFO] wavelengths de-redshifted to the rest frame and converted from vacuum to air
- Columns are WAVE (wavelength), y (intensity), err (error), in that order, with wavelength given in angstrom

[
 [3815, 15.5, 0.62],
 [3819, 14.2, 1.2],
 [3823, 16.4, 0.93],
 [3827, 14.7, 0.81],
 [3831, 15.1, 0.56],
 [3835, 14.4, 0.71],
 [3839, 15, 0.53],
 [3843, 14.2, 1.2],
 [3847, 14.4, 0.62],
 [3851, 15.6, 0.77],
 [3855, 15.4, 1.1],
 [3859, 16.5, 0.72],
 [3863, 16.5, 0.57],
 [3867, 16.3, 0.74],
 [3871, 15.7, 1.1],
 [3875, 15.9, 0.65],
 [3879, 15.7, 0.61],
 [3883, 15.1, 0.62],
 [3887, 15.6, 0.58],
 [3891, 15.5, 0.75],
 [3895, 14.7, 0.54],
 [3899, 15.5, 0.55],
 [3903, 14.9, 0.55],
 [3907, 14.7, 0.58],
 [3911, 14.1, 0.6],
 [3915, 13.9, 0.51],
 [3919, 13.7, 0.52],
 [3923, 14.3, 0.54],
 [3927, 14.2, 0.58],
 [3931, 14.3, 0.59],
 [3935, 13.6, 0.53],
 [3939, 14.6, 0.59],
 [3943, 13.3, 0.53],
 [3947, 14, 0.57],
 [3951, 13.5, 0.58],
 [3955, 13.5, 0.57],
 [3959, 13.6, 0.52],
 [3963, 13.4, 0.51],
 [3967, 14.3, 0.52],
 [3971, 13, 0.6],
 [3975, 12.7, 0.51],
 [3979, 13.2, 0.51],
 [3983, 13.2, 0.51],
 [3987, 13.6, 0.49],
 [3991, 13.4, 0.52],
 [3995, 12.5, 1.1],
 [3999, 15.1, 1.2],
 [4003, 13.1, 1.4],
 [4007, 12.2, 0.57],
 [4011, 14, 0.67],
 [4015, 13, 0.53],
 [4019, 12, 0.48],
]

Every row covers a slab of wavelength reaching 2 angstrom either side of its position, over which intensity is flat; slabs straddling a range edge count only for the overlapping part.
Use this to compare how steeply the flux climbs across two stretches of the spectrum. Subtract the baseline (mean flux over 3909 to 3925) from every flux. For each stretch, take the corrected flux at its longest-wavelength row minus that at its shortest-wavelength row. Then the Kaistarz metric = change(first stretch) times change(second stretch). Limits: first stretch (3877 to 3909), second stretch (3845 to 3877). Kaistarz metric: -1.50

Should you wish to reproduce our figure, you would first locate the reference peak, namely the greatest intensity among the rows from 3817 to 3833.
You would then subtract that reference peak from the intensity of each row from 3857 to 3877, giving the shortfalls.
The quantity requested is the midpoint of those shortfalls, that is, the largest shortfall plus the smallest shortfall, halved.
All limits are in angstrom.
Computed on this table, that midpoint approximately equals -0.3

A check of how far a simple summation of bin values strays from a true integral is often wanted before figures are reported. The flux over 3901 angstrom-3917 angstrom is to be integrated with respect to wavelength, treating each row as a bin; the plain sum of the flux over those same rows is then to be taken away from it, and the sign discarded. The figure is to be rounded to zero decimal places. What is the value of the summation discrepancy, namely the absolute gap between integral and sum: 173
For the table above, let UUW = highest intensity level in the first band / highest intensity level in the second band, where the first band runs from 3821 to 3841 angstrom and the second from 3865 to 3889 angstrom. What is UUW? 1.01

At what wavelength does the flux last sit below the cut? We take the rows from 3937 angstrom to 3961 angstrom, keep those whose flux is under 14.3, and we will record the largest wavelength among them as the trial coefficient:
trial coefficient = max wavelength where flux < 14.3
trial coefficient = 3959 angstrom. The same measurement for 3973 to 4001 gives 3995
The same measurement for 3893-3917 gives 3915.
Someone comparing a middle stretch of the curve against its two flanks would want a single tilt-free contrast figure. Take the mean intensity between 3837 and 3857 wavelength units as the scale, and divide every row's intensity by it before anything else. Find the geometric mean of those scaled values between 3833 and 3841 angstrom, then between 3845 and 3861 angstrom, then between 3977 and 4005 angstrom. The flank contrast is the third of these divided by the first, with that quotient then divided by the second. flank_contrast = 0.88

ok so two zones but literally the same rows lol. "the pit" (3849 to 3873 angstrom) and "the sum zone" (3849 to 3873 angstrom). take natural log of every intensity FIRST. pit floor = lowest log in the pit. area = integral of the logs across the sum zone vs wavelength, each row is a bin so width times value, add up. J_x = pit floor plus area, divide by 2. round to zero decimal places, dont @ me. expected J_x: 35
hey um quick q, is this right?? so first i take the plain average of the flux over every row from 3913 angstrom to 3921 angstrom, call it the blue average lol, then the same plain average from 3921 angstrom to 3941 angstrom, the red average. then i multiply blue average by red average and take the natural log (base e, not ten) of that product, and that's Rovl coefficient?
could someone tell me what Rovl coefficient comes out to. 5.28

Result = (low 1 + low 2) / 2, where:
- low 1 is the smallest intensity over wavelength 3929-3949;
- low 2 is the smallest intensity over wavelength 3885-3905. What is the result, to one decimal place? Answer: 14.0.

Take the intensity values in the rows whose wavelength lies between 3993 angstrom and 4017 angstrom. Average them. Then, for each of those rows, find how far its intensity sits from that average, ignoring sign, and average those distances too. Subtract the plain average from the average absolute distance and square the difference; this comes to 156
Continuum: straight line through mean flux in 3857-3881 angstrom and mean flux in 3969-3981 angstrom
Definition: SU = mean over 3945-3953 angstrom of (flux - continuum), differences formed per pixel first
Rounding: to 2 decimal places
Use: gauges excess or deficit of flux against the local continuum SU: 0.01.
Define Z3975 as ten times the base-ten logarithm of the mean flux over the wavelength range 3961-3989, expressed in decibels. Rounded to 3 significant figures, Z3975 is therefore 11.3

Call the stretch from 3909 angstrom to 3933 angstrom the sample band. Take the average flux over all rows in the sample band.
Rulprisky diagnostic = 14.1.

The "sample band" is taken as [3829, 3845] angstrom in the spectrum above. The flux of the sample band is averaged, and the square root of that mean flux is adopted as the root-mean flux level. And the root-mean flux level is 3.83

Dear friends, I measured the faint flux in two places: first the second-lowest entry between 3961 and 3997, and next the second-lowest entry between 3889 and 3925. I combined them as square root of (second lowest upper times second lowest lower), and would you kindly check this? 13.3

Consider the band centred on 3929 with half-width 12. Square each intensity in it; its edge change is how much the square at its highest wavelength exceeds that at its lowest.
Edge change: 25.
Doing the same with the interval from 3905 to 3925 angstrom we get -12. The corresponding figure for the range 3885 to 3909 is -27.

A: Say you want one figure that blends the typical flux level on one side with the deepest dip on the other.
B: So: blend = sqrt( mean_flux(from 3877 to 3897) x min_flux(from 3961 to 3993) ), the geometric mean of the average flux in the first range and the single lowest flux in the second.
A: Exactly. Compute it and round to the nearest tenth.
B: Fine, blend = 13.9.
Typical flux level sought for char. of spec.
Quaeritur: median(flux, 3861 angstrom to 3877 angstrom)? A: 16.1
